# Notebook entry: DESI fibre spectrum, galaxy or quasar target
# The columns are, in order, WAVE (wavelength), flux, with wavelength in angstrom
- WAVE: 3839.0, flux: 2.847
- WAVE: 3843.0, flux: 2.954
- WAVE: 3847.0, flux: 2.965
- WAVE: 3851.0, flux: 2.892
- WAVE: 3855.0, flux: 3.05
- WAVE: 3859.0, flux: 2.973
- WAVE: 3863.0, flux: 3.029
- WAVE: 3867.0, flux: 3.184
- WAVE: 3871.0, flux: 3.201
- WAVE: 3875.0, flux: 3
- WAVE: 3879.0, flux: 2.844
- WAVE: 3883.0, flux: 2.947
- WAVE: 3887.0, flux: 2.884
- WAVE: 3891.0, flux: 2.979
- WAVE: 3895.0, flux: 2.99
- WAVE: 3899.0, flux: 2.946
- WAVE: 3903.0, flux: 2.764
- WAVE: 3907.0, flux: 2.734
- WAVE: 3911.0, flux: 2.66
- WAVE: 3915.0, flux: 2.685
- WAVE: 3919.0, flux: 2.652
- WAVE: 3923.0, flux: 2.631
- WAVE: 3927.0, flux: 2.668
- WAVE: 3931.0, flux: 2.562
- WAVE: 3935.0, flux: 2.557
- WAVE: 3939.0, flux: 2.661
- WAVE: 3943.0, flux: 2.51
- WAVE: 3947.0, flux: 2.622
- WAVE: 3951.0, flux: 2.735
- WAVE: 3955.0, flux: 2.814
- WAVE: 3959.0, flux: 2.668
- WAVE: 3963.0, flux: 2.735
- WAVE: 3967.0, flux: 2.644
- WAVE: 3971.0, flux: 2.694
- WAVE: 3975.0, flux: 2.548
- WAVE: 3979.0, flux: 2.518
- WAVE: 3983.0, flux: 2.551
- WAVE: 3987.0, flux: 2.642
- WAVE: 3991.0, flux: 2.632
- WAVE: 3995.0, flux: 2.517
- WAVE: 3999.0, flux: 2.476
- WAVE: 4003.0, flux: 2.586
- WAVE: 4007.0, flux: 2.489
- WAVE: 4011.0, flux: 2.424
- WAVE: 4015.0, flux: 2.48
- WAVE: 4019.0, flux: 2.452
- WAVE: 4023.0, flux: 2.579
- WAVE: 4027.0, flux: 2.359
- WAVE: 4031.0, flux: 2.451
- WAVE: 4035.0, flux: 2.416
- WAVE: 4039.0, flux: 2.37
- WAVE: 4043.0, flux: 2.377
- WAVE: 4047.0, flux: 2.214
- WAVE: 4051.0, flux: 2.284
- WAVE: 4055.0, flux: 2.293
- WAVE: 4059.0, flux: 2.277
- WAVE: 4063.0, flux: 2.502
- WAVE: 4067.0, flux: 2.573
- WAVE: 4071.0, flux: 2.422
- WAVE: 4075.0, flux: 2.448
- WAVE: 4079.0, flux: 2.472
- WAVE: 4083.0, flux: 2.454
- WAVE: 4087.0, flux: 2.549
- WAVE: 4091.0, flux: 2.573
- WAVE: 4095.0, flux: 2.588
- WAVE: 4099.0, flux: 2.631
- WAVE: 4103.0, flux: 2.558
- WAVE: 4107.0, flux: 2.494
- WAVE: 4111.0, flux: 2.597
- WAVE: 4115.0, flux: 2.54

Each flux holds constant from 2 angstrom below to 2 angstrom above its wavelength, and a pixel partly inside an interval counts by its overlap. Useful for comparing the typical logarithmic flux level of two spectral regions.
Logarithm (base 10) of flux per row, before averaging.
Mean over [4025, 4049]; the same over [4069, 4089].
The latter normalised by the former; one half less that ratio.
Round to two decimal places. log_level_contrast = -0.55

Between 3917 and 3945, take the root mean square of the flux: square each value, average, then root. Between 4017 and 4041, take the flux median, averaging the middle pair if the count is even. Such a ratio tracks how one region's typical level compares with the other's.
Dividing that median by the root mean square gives 0.93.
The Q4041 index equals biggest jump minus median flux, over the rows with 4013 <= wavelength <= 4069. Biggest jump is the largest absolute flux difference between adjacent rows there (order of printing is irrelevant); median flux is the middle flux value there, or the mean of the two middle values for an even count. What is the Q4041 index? -2.17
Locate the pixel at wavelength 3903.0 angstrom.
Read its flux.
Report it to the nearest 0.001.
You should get 2.764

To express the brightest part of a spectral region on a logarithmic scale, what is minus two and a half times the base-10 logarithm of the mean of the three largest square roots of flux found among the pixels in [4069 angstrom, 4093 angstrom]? -0.504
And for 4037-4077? -0.499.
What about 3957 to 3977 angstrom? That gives -0.539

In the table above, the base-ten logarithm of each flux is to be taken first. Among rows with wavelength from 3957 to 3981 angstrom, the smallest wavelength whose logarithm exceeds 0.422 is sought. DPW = 3959.0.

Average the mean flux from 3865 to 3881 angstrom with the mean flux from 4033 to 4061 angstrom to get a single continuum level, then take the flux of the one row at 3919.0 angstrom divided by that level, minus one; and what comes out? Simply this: -0.013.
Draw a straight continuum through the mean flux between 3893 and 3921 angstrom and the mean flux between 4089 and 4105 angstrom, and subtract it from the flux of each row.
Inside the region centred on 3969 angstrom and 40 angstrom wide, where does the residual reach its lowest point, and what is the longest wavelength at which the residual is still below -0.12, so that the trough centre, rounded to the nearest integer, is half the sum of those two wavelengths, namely 3981 angstrom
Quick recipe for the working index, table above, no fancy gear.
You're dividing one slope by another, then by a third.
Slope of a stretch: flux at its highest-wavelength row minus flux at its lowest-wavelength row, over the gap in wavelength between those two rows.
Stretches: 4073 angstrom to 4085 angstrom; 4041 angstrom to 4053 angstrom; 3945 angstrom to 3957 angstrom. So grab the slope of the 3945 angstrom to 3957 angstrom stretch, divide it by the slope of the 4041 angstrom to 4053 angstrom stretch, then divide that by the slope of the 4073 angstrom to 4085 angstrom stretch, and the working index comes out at -2753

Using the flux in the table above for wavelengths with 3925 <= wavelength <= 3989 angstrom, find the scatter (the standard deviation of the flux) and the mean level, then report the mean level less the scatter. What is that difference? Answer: 2.55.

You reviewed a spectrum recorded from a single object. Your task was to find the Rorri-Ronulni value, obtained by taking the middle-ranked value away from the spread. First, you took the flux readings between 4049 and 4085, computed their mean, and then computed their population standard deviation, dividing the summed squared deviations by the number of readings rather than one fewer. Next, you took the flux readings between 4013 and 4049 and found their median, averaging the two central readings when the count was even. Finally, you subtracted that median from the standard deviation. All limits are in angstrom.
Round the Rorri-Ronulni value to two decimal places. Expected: -2.32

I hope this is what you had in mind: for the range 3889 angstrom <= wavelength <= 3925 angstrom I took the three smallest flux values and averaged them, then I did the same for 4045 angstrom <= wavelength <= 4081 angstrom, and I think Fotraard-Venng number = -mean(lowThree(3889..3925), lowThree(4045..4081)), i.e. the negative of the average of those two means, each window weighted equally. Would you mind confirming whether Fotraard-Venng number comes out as -2.45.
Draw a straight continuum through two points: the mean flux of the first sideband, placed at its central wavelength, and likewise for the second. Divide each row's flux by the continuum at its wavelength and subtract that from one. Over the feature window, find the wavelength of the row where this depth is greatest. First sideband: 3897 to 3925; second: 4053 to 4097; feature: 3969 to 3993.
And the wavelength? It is 3979.0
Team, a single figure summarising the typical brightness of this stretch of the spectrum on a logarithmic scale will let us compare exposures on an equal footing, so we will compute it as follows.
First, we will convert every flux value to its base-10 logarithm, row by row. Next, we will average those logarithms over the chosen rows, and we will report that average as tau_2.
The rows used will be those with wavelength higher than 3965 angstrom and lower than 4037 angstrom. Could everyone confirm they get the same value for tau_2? 0.40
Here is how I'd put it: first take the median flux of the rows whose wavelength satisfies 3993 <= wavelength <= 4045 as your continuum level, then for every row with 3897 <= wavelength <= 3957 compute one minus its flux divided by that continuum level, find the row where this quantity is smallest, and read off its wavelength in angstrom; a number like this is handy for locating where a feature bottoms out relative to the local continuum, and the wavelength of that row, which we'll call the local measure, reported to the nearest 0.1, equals 3899.0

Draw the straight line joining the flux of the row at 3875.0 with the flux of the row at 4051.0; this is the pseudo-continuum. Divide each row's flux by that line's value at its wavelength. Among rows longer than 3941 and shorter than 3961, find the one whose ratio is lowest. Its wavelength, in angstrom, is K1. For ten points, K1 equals 3943.0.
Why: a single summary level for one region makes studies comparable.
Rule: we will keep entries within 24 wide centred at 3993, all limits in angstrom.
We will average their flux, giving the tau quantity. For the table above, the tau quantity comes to 2.57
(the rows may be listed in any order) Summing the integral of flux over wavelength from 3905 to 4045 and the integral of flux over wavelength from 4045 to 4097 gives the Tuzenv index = 487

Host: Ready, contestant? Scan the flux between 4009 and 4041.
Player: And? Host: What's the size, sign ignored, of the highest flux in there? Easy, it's 2.58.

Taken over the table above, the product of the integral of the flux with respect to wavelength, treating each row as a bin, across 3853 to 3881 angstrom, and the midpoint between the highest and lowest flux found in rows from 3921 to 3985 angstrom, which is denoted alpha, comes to 227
